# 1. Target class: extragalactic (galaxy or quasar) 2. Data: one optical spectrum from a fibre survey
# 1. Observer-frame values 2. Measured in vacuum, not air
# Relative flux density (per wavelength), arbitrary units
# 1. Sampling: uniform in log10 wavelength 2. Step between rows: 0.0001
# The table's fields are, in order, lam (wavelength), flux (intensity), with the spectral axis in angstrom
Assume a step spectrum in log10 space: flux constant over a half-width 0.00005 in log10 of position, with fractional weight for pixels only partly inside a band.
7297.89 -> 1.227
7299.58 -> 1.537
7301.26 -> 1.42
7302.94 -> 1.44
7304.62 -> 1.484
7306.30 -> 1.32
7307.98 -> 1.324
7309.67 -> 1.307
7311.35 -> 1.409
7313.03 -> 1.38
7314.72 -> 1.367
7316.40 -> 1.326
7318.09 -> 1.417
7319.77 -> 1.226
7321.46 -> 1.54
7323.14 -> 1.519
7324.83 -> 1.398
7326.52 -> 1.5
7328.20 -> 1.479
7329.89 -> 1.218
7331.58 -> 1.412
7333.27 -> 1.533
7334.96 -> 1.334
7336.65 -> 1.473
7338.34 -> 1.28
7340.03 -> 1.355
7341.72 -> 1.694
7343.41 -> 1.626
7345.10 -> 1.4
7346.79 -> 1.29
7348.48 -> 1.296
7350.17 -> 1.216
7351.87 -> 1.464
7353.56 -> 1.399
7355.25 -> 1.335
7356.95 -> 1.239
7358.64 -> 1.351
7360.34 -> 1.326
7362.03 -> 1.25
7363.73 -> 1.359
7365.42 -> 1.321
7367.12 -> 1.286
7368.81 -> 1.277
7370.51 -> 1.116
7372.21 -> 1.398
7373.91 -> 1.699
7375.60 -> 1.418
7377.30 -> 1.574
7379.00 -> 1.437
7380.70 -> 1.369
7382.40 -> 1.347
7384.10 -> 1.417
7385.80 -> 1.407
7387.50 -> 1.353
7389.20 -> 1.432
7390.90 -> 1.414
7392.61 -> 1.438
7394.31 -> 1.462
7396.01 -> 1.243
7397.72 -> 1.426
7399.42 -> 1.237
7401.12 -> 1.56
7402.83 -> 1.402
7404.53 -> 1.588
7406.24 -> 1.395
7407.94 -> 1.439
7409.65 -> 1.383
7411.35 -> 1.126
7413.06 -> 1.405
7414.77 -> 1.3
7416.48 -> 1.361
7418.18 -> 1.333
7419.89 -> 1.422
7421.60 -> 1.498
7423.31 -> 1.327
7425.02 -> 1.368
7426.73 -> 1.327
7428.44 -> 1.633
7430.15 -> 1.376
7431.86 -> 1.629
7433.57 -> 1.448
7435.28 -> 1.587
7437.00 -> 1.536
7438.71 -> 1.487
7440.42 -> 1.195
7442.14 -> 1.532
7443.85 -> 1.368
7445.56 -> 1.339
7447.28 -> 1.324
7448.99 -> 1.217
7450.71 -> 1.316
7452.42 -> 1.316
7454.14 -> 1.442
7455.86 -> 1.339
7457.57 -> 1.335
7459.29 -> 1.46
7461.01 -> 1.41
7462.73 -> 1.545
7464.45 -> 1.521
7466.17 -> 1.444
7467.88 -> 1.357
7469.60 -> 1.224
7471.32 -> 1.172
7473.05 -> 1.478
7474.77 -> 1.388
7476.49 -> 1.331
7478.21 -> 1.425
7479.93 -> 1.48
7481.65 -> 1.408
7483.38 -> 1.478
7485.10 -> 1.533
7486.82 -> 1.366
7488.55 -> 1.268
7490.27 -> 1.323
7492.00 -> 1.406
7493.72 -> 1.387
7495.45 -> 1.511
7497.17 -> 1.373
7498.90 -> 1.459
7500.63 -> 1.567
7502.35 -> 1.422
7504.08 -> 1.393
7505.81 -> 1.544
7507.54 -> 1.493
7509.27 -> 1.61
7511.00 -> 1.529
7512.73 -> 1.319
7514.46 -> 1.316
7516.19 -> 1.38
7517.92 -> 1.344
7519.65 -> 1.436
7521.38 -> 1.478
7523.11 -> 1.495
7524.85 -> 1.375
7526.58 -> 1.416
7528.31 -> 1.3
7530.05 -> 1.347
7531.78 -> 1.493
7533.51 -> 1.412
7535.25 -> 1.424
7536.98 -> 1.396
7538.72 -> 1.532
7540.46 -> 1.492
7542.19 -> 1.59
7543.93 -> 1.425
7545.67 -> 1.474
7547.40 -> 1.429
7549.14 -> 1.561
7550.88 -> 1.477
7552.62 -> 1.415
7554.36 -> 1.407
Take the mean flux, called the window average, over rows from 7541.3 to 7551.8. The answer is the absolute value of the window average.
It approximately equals 1.49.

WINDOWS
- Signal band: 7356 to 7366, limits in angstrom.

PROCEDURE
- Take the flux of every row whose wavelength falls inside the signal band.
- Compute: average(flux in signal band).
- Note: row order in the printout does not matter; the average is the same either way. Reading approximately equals 1.31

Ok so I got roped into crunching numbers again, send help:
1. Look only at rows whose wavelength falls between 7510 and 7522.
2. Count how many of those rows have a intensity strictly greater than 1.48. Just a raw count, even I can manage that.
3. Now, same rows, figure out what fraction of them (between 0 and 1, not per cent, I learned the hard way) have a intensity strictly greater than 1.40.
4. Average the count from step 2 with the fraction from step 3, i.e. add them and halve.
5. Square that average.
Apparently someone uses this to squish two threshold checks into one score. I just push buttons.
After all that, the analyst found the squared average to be 0.5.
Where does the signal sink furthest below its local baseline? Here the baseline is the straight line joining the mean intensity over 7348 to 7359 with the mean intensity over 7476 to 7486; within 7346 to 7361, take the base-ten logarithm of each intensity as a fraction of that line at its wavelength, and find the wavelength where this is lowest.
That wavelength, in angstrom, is 7350.17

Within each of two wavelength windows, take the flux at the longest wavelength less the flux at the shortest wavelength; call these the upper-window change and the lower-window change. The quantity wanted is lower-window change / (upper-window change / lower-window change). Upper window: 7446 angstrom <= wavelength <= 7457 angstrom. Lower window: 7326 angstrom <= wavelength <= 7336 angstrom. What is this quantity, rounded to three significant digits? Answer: 1.84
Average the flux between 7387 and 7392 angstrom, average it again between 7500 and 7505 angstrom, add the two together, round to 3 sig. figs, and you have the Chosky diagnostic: 2.86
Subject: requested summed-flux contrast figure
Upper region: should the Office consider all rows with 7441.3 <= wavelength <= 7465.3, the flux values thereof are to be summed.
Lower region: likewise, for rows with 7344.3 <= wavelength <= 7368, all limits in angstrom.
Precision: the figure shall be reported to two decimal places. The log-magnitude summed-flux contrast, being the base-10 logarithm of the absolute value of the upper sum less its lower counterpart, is -0.03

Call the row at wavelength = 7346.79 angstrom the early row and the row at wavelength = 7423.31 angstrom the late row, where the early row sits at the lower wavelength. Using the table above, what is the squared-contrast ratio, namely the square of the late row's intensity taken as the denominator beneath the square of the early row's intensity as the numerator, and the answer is 0.945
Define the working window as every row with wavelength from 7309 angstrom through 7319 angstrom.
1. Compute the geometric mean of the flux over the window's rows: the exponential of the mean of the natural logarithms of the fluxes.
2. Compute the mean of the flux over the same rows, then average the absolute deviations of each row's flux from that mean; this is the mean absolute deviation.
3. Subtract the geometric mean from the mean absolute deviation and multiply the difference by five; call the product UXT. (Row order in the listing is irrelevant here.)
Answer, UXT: -6.66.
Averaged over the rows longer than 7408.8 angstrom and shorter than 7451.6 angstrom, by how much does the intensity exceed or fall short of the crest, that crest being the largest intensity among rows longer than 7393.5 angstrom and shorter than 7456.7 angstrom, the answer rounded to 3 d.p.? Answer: -0.240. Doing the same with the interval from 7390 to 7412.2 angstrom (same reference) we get -0.240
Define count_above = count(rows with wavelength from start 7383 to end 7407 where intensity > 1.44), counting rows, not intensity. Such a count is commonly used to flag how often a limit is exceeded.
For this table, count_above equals 3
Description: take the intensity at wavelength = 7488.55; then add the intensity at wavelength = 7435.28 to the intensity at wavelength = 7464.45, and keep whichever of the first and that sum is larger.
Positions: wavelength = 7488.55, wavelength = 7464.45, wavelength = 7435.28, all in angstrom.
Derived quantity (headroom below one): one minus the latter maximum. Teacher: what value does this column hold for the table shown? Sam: -2.1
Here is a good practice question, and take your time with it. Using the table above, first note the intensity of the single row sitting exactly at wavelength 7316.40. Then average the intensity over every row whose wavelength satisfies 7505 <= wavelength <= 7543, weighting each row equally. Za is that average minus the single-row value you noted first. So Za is 0.12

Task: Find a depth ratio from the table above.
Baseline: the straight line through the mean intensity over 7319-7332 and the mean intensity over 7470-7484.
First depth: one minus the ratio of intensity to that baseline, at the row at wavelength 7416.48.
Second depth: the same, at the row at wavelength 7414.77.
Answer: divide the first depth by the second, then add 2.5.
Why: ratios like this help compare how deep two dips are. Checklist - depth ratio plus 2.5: 2.9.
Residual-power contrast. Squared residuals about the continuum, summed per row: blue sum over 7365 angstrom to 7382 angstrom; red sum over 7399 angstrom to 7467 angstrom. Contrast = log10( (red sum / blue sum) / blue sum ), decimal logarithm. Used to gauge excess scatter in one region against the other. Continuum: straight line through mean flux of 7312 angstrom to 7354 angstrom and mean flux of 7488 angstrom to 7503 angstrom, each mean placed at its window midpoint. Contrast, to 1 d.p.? 1.0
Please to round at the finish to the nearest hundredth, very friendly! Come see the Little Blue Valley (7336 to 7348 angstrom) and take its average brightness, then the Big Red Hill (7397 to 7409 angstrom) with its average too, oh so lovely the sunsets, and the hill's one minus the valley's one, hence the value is -0.01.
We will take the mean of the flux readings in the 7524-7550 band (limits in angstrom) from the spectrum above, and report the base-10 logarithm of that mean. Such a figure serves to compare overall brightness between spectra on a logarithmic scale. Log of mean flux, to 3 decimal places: 0.160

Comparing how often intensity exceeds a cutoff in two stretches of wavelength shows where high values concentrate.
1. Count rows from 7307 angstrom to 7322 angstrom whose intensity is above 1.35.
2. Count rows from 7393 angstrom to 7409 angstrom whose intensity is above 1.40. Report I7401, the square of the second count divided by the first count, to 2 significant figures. 7.2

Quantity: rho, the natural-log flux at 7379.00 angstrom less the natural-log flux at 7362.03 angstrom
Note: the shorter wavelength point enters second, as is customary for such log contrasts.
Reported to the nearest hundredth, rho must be 0.14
